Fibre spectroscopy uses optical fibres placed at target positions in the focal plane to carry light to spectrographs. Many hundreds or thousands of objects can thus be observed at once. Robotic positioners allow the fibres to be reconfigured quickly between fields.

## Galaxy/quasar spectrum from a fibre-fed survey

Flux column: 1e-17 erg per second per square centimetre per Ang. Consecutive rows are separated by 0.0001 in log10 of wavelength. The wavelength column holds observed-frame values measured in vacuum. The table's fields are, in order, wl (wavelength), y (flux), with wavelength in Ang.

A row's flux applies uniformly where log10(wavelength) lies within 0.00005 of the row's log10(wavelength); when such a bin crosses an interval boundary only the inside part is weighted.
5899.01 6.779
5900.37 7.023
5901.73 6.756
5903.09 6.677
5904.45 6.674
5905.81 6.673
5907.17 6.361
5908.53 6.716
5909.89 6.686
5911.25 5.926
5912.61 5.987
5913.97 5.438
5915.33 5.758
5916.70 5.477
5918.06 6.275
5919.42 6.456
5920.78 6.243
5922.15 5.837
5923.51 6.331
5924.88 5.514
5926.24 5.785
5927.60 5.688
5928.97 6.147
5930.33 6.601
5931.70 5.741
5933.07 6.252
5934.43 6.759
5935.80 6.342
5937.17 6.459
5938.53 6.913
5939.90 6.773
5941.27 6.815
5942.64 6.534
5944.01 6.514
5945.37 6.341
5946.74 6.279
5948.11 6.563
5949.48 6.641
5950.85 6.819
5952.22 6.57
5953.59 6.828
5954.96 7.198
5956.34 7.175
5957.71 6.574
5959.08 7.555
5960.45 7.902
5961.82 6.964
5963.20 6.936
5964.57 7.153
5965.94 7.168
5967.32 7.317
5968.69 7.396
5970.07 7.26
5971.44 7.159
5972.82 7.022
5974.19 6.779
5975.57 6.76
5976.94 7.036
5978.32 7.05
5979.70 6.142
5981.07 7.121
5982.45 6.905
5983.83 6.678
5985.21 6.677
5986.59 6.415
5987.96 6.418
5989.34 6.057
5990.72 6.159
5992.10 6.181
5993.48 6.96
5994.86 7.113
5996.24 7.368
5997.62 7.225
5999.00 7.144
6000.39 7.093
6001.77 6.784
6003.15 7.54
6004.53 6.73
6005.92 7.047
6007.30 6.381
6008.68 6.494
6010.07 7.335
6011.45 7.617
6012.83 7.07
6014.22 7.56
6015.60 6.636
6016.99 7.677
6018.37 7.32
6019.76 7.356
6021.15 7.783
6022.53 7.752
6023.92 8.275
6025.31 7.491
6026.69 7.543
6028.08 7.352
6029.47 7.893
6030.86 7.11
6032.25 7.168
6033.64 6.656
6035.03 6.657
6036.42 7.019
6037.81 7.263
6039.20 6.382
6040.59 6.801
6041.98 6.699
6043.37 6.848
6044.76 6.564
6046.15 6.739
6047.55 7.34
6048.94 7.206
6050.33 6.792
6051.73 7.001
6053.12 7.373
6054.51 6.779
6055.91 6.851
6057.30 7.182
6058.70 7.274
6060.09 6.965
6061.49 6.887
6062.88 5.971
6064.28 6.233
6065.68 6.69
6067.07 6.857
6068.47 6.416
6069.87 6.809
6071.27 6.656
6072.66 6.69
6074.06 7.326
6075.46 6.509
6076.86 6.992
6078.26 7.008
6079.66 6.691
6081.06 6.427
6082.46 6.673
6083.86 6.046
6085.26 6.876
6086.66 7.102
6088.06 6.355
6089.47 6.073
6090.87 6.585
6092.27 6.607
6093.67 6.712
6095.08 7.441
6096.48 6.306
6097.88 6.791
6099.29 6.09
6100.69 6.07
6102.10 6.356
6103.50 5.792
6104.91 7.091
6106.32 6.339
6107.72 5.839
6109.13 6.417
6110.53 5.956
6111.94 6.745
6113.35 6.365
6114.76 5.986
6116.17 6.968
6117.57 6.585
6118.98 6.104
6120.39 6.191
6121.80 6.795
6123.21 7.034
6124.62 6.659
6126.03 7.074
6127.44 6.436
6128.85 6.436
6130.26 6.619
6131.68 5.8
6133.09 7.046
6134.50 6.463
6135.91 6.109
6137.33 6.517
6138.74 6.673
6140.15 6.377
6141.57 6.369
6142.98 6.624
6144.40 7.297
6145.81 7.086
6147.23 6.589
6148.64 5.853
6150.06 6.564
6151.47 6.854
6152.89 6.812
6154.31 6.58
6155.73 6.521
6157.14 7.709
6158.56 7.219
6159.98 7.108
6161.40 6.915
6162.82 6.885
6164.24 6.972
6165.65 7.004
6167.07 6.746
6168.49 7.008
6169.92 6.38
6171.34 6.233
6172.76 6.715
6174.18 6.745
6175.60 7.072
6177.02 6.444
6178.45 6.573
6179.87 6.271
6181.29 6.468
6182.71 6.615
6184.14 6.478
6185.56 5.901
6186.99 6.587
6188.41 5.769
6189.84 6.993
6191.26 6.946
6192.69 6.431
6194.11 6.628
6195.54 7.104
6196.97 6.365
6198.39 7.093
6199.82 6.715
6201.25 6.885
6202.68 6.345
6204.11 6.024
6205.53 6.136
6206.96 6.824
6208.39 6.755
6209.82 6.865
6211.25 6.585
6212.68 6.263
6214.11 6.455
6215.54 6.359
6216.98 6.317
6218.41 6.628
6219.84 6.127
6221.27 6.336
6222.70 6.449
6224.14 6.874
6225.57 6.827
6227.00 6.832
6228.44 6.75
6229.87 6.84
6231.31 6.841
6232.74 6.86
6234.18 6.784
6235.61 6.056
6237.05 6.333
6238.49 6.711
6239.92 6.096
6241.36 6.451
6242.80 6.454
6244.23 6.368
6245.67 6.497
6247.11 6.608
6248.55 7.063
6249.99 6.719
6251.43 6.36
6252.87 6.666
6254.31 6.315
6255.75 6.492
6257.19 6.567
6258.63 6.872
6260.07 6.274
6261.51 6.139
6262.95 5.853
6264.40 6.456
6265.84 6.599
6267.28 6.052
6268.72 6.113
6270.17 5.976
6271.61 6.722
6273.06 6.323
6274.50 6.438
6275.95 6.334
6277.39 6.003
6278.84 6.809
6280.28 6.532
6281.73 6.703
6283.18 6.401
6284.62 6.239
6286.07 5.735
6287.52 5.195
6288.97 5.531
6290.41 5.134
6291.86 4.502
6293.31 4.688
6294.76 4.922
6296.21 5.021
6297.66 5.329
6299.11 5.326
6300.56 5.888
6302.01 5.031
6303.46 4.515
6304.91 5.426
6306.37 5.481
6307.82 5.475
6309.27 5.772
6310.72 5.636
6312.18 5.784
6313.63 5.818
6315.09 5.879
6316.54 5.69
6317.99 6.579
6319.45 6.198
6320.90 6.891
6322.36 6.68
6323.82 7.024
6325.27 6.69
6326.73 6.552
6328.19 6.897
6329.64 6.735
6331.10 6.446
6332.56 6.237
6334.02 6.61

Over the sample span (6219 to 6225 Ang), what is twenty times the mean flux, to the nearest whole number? 129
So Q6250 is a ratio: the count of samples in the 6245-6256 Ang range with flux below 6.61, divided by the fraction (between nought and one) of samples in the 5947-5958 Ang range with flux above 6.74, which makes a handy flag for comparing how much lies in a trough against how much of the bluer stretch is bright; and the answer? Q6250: 10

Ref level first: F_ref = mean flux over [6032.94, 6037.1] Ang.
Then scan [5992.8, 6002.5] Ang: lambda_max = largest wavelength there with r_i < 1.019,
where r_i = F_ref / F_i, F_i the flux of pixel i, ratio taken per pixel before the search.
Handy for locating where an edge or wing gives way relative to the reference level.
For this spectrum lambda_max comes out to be 6001.77 Ang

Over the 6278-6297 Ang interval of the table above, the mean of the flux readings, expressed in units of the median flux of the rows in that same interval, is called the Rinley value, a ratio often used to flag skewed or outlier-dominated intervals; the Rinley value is 1.02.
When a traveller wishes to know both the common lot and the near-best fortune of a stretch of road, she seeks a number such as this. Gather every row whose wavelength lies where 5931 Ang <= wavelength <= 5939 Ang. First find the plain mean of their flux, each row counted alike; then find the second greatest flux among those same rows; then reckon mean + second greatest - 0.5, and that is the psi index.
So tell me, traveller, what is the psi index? 12.7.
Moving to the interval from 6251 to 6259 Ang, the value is 12.7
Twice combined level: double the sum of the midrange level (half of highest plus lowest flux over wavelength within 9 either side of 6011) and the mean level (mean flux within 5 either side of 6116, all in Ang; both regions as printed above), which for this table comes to 26.9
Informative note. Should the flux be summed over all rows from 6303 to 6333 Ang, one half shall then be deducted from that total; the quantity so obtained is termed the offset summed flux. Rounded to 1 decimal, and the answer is 127.9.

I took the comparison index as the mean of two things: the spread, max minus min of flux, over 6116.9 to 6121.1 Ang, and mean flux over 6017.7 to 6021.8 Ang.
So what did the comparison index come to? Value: 3.98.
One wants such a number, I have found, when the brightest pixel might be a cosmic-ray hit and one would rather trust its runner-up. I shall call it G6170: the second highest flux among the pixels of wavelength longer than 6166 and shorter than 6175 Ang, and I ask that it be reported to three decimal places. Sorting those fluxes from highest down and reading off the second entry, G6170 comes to 6.746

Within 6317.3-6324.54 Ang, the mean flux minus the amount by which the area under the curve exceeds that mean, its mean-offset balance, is -35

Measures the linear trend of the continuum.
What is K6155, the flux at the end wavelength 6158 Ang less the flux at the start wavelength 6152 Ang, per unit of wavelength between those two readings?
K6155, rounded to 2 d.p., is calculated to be 0.21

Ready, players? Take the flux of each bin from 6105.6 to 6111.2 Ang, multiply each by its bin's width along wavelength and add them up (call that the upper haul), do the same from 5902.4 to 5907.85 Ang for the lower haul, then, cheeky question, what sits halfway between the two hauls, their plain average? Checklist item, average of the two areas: 35.2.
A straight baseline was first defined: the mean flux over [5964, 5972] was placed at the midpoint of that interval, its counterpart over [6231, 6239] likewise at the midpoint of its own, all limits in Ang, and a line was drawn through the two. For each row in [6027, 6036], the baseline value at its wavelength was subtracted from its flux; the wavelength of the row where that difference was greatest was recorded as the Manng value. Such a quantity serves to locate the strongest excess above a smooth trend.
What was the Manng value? 6029.47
